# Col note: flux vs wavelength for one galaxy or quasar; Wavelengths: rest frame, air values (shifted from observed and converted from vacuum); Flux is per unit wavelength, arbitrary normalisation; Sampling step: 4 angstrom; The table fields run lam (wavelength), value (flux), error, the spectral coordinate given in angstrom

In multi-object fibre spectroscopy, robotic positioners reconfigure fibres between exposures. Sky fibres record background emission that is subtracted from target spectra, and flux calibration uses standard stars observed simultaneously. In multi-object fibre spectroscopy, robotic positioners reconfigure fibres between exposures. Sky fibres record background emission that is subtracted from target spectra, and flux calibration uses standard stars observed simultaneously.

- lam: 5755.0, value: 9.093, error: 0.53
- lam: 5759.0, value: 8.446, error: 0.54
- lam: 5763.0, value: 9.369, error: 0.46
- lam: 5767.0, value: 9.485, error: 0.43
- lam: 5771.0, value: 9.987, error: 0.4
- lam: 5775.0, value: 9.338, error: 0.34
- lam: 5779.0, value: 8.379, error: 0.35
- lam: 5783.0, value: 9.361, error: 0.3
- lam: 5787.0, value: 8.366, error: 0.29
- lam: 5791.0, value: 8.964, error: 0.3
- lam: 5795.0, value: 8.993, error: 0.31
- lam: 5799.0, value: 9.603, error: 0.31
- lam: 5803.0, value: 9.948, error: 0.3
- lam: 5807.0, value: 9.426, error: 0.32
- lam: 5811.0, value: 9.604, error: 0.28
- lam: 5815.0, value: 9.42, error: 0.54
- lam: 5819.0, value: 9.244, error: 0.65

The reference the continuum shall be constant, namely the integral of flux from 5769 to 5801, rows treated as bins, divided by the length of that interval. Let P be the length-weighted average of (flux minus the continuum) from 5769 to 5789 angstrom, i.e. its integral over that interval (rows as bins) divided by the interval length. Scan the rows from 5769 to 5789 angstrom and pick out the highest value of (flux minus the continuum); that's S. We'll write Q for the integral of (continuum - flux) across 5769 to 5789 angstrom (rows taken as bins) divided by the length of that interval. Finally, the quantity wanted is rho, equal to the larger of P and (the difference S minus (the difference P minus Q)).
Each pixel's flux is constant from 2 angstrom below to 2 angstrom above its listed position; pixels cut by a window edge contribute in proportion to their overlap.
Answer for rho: 0.94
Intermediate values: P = -0.04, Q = 0.04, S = 0.86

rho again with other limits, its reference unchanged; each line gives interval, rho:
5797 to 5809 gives 0.54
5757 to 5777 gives 0.46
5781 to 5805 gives 0.66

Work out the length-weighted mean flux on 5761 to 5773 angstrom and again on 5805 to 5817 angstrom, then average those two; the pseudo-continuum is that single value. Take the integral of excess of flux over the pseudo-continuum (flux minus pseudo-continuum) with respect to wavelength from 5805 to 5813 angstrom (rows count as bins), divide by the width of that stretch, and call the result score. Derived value 0.0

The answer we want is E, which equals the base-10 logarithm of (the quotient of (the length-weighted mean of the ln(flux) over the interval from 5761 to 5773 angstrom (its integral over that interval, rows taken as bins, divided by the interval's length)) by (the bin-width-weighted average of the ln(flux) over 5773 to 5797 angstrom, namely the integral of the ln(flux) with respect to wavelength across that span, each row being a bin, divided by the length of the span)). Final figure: 0.015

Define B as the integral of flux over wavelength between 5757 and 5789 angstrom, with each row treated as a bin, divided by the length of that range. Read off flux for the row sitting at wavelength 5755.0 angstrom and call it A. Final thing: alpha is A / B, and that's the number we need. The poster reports 1.00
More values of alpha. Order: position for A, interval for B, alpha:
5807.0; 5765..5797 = 1.03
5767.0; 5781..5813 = 1.02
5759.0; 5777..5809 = 0.93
